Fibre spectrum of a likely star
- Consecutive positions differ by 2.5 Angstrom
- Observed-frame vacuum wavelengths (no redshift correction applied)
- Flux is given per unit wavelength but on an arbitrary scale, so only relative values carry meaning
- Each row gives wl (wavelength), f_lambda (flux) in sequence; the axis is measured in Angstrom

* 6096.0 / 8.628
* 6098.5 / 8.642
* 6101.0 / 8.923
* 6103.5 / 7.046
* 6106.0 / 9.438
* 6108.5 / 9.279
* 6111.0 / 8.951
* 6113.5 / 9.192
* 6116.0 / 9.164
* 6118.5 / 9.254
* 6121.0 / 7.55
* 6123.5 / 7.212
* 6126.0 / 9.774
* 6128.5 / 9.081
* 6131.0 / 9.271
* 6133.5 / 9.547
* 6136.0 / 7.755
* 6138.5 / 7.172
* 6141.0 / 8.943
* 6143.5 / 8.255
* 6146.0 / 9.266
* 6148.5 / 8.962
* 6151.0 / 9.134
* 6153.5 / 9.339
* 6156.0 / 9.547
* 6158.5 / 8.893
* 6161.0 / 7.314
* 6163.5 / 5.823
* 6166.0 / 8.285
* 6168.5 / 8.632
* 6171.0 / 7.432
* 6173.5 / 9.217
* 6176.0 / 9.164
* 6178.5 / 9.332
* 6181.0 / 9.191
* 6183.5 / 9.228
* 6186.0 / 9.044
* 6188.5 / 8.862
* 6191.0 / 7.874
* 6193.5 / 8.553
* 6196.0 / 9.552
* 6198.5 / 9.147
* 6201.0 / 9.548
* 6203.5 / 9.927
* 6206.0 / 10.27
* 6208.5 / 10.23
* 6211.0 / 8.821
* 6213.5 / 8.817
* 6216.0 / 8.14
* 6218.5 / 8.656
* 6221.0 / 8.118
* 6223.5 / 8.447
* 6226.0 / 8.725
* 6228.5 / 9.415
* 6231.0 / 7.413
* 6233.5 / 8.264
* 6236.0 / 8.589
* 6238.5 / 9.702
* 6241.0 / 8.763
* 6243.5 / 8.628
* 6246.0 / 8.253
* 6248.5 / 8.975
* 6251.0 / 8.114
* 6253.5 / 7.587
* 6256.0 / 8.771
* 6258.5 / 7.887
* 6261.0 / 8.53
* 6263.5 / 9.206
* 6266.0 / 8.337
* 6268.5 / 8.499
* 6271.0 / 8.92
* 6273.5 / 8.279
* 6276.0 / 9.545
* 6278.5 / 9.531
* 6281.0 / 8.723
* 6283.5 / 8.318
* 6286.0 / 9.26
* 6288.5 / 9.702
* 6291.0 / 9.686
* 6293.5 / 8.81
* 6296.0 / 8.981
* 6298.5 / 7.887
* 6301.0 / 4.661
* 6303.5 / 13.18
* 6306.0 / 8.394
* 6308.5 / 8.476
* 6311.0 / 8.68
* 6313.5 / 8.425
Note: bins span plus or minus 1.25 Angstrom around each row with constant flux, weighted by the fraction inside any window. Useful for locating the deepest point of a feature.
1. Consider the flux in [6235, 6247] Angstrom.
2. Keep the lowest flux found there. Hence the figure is 8.253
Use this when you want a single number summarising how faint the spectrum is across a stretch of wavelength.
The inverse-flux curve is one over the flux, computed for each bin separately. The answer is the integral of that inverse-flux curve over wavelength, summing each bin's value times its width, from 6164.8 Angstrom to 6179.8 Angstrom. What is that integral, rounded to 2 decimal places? 1.74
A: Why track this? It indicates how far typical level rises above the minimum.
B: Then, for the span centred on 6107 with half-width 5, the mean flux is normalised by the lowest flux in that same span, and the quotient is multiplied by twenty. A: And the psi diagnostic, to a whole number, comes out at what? 25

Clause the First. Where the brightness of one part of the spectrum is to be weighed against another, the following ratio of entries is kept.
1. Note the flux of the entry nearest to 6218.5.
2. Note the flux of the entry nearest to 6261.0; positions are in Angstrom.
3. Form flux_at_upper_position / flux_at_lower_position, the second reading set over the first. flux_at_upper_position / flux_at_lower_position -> 0.99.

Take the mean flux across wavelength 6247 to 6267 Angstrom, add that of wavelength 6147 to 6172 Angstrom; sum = 16.8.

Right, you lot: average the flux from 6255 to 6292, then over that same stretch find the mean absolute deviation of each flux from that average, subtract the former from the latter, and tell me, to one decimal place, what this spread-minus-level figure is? -8.4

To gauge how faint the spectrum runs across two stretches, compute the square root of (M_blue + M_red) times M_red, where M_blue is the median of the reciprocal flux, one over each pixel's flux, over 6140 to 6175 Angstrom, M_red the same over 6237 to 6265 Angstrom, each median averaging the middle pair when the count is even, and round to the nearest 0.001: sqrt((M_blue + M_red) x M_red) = 0.163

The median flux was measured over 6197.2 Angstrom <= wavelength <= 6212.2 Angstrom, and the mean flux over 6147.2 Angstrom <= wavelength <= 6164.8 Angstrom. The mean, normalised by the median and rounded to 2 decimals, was 0.87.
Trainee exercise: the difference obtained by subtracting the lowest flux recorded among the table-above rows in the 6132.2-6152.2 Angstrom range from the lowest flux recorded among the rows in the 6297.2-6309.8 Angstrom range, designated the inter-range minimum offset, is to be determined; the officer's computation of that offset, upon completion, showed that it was -2.5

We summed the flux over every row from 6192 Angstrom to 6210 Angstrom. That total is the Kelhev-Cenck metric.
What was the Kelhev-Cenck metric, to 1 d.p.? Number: 67.2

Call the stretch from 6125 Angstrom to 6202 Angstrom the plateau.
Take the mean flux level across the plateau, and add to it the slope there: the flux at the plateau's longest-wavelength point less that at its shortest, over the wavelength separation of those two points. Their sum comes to 8.74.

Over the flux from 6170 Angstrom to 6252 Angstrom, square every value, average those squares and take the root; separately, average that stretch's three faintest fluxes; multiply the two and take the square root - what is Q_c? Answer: 8.20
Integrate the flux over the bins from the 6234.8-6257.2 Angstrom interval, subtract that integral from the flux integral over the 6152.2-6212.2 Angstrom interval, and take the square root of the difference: 18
